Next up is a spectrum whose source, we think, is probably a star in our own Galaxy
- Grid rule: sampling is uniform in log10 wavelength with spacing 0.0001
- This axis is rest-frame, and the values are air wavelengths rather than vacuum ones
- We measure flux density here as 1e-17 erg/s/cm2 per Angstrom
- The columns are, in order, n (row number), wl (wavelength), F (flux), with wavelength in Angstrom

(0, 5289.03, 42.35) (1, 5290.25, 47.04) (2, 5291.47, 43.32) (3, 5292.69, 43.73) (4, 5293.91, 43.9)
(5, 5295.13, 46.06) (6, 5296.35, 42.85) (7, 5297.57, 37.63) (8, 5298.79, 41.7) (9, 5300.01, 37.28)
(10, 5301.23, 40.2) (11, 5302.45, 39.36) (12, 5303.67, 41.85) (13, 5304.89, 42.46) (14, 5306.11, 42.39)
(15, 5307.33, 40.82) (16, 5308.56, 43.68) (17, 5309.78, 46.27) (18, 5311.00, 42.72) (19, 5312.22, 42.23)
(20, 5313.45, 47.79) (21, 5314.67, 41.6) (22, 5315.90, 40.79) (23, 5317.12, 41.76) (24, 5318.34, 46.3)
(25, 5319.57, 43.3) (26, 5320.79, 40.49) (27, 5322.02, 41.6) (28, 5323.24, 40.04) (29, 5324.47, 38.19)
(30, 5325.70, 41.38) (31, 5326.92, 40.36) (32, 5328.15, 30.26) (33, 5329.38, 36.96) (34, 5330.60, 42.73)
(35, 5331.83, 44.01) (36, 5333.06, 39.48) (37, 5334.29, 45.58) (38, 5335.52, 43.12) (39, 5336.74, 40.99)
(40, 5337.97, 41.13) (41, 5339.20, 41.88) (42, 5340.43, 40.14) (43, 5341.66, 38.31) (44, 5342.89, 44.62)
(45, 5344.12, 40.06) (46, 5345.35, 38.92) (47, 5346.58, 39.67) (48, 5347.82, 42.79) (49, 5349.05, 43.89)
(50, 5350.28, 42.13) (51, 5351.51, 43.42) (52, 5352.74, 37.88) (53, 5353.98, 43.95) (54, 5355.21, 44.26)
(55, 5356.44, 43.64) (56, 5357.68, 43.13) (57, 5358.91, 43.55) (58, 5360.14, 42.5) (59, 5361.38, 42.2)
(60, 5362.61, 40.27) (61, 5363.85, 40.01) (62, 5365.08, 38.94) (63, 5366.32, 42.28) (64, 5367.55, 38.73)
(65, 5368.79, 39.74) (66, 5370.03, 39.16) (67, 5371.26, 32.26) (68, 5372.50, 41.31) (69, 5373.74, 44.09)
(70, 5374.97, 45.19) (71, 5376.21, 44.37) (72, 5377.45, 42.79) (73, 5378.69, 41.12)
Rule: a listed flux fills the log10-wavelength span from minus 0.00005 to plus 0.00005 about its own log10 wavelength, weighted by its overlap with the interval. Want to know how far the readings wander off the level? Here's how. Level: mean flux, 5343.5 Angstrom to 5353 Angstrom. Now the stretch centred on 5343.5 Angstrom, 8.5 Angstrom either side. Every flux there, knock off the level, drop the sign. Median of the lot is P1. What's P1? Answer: 1.56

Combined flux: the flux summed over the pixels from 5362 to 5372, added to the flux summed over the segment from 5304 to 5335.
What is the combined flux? 1355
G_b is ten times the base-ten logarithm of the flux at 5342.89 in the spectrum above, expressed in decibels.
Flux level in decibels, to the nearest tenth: 16.5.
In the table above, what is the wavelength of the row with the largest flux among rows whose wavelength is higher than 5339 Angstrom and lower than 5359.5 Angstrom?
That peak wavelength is 5342.89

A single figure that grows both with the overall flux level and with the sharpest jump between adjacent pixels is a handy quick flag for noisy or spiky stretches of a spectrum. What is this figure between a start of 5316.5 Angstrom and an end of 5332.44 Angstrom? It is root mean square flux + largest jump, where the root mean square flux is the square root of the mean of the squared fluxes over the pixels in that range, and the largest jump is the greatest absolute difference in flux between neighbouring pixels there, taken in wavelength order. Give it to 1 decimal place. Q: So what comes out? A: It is 50.8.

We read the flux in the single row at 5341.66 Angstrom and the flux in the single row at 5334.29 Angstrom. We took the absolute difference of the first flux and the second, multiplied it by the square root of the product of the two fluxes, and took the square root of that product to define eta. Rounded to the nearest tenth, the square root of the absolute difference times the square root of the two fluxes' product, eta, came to 17.4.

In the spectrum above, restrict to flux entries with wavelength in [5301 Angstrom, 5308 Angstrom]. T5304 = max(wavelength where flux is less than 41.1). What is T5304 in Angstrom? 5307.33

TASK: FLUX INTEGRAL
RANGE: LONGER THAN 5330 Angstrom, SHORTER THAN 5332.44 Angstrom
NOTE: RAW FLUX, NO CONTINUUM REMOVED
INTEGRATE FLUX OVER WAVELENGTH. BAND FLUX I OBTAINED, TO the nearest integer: 106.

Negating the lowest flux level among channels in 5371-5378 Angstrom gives -32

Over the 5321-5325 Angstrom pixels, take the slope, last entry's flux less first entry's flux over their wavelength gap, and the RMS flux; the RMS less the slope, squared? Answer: 1711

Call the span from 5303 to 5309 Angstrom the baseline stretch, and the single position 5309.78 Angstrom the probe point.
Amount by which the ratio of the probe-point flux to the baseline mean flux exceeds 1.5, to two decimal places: -0.40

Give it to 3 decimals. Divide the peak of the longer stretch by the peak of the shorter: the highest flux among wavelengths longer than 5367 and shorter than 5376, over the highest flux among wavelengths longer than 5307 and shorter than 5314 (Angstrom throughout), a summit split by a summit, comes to 0.946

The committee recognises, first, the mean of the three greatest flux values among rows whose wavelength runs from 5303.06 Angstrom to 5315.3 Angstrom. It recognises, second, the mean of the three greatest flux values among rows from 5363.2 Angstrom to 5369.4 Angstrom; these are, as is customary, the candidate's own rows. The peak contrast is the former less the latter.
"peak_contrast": 5.2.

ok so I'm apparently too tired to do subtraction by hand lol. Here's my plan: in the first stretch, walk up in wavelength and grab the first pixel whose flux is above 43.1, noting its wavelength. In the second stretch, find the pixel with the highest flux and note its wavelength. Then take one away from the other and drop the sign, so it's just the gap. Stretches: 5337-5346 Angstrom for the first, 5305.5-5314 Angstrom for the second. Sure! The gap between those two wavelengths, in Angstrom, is 29.4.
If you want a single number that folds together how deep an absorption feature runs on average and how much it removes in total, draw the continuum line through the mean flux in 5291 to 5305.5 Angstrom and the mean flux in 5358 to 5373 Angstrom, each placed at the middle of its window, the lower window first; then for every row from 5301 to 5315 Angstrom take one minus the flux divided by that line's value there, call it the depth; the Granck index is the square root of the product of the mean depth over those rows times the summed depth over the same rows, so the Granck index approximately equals 0.10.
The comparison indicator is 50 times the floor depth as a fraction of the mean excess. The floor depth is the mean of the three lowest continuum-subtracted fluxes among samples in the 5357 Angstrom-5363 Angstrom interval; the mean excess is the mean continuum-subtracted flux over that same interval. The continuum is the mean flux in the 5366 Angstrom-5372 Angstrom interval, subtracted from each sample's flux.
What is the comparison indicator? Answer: 41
